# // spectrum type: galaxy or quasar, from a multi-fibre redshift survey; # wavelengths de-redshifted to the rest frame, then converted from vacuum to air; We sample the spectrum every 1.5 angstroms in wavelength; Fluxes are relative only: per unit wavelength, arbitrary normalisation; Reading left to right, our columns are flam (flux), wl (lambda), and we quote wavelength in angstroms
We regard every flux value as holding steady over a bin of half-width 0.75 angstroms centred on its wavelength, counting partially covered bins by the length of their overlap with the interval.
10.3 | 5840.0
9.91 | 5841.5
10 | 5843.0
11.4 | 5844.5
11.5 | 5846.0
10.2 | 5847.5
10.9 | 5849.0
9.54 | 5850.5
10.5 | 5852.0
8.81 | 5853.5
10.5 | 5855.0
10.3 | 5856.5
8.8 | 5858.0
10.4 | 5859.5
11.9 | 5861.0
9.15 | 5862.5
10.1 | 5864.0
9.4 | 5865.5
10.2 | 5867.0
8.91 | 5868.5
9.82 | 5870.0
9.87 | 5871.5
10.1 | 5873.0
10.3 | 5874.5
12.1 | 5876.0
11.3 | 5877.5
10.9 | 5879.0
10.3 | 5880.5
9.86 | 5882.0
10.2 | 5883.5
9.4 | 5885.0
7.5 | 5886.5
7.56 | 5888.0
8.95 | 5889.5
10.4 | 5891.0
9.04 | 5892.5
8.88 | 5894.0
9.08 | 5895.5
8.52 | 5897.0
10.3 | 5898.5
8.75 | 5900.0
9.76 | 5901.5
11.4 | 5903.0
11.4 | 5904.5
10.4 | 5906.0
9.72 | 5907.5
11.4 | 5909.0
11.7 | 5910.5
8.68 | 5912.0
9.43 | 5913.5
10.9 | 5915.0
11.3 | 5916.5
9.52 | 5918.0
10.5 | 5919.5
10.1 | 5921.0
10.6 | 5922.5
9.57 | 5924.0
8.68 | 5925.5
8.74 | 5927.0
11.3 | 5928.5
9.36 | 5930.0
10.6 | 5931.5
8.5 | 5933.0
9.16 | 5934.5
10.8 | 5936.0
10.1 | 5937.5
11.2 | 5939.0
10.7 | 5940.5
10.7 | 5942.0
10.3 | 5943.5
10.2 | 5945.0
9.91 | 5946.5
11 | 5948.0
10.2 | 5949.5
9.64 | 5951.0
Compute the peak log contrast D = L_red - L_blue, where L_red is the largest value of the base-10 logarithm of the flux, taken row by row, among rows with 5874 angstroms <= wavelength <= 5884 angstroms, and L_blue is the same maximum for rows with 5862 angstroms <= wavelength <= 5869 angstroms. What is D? 0.074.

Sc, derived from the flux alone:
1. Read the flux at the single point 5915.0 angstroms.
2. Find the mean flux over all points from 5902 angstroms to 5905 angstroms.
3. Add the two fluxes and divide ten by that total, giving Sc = 0.45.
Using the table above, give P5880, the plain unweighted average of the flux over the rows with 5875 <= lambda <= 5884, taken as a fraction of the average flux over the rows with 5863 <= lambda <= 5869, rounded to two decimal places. 1.12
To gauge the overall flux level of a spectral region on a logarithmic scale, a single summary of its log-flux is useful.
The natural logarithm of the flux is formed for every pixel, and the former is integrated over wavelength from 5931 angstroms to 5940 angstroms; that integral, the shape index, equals 21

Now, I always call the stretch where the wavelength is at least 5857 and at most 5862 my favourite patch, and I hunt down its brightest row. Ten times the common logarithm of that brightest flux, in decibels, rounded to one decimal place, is 10.8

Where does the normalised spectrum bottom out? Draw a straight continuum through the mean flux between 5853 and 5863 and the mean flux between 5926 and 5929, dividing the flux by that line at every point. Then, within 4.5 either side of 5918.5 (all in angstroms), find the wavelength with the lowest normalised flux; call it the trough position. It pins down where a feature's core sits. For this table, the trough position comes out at 5918.0 angstroms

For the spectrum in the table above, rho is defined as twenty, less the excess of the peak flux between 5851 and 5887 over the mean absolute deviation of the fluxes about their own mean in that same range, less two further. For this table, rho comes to 6.63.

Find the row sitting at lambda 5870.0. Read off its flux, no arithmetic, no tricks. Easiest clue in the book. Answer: 9.82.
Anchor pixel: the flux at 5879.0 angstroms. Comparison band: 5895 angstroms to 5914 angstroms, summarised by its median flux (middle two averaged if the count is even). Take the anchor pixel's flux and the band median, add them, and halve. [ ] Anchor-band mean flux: 10.3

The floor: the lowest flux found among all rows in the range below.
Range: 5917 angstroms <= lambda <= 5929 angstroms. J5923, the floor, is 8.68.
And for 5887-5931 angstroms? 7.56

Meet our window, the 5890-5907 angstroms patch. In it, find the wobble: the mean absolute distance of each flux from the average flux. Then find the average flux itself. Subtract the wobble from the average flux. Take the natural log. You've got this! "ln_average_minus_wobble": 2.19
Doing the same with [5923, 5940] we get 2.19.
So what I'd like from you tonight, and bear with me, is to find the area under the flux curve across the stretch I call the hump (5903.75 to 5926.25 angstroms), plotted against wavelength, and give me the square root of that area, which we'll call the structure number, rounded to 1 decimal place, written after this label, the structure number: 15.2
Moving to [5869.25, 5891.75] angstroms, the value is 14.9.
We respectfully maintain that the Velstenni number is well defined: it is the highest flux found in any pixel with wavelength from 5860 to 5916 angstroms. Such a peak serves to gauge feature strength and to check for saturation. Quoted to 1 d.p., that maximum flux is 12.1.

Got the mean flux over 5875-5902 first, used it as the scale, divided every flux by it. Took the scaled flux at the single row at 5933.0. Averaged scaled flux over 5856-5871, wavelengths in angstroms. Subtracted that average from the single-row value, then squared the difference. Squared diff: 0.021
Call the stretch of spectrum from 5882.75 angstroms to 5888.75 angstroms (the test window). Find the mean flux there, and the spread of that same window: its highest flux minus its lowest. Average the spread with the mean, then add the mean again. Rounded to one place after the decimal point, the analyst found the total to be 14.3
